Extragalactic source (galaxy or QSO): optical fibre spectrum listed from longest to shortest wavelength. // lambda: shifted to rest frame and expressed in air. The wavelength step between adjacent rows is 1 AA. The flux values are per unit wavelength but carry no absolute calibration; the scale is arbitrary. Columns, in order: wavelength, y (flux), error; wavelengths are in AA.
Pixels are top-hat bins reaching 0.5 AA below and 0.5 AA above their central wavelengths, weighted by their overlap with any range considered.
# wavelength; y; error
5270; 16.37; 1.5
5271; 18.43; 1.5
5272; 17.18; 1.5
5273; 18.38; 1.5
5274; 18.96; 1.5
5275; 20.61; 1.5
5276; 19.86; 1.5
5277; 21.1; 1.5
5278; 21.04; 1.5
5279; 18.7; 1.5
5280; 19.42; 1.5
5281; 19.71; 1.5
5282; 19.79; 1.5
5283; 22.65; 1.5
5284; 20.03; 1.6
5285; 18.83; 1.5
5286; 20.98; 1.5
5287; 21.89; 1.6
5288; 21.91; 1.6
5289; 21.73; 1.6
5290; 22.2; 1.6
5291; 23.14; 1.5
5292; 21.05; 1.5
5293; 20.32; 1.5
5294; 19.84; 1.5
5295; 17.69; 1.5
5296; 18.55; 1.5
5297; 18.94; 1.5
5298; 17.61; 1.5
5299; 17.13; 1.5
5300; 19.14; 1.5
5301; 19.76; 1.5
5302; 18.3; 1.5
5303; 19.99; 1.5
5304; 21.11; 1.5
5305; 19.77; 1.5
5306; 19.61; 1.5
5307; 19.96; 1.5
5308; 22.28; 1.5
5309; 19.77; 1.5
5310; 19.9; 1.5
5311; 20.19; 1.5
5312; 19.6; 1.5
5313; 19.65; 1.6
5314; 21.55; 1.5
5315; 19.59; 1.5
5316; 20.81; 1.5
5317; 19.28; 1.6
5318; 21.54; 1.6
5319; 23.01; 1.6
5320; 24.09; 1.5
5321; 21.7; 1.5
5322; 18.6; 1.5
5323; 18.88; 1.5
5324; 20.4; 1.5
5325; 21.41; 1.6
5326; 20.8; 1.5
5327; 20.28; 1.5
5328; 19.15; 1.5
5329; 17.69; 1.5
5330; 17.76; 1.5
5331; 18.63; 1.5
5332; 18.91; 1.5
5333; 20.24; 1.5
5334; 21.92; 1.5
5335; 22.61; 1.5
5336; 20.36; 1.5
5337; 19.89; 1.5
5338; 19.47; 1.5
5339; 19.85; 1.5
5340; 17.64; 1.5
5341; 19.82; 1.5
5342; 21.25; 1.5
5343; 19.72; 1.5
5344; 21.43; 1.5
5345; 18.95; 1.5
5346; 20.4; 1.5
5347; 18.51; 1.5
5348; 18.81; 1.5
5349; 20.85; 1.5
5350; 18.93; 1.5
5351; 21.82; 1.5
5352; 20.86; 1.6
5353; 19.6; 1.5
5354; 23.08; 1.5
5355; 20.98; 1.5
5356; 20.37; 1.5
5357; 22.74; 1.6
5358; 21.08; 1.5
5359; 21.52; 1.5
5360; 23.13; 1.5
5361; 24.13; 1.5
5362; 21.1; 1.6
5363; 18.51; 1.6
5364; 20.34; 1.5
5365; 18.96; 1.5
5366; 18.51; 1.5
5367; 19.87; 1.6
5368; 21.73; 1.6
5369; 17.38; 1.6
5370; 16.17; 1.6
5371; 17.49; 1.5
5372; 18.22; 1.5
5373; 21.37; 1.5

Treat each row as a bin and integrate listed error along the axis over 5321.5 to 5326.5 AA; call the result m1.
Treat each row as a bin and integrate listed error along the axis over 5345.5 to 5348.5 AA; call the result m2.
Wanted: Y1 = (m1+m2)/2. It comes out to 6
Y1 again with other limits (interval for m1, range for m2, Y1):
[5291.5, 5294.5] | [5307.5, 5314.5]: 8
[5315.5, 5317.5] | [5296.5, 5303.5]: 7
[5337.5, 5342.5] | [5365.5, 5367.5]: 5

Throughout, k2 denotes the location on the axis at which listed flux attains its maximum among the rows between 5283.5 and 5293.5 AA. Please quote 5291 AA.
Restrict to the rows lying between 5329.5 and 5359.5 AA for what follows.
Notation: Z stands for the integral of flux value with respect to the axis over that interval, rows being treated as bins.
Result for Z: 608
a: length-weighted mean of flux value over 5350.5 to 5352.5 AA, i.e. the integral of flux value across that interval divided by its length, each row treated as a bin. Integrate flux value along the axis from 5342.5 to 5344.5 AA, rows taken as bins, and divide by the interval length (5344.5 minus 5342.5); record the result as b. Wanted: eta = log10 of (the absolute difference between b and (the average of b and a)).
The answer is -0.4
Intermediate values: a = 21.3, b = 21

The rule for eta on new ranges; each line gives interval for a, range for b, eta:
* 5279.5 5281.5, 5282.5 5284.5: -0.1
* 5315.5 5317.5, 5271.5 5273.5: 0.1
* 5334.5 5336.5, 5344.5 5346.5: 0.0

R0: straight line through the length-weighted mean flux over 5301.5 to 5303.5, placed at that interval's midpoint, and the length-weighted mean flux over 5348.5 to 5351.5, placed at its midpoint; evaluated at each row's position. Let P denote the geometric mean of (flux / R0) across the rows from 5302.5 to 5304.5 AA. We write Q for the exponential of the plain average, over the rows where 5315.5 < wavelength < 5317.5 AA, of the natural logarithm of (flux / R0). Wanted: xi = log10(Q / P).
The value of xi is -0.019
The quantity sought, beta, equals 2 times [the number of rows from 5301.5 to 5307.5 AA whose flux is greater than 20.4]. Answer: 2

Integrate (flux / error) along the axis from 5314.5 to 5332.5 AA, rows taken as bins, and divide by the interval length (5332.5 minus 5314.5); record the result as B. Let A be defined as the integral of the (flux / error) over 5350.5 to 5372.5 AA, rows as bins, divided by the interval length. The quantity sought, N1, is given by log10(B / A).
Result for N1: -0.001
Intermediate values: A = 13.3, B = 13.2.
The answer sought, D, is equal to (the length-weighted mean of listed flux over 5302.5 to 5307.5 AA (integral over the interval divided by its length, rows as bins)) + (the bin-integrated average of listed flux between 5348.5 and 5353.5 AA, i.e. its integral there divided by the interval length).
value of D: 40.5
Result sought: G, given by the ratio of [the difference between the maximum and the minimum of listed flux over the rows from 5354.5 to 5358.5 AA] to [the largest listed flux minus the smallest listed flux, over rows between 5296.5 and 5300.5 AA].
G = 1.18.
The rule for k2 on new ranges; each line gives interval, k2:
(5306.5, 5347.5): 5320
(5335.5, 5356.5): 5354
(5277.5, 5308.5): 5291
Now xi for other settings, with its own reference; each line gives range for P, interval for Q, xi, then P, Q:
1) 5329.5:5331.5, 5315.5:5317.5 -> 0.051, 0.91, 1.02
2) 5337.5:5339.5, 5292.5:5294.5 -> 0.038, 0.97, 1.06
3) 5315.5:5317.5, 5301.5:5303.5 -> -0.011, 1.02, 1.00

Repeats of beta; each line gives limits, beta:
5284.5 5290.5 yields 10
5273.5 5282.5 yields 6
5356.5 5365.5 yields 12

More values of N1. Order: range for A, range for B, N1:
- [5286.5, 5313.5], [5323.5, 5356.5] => 0.004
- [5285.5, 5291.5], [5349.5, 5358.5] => -0.006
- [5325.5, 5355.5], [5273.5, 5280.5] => 0.000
